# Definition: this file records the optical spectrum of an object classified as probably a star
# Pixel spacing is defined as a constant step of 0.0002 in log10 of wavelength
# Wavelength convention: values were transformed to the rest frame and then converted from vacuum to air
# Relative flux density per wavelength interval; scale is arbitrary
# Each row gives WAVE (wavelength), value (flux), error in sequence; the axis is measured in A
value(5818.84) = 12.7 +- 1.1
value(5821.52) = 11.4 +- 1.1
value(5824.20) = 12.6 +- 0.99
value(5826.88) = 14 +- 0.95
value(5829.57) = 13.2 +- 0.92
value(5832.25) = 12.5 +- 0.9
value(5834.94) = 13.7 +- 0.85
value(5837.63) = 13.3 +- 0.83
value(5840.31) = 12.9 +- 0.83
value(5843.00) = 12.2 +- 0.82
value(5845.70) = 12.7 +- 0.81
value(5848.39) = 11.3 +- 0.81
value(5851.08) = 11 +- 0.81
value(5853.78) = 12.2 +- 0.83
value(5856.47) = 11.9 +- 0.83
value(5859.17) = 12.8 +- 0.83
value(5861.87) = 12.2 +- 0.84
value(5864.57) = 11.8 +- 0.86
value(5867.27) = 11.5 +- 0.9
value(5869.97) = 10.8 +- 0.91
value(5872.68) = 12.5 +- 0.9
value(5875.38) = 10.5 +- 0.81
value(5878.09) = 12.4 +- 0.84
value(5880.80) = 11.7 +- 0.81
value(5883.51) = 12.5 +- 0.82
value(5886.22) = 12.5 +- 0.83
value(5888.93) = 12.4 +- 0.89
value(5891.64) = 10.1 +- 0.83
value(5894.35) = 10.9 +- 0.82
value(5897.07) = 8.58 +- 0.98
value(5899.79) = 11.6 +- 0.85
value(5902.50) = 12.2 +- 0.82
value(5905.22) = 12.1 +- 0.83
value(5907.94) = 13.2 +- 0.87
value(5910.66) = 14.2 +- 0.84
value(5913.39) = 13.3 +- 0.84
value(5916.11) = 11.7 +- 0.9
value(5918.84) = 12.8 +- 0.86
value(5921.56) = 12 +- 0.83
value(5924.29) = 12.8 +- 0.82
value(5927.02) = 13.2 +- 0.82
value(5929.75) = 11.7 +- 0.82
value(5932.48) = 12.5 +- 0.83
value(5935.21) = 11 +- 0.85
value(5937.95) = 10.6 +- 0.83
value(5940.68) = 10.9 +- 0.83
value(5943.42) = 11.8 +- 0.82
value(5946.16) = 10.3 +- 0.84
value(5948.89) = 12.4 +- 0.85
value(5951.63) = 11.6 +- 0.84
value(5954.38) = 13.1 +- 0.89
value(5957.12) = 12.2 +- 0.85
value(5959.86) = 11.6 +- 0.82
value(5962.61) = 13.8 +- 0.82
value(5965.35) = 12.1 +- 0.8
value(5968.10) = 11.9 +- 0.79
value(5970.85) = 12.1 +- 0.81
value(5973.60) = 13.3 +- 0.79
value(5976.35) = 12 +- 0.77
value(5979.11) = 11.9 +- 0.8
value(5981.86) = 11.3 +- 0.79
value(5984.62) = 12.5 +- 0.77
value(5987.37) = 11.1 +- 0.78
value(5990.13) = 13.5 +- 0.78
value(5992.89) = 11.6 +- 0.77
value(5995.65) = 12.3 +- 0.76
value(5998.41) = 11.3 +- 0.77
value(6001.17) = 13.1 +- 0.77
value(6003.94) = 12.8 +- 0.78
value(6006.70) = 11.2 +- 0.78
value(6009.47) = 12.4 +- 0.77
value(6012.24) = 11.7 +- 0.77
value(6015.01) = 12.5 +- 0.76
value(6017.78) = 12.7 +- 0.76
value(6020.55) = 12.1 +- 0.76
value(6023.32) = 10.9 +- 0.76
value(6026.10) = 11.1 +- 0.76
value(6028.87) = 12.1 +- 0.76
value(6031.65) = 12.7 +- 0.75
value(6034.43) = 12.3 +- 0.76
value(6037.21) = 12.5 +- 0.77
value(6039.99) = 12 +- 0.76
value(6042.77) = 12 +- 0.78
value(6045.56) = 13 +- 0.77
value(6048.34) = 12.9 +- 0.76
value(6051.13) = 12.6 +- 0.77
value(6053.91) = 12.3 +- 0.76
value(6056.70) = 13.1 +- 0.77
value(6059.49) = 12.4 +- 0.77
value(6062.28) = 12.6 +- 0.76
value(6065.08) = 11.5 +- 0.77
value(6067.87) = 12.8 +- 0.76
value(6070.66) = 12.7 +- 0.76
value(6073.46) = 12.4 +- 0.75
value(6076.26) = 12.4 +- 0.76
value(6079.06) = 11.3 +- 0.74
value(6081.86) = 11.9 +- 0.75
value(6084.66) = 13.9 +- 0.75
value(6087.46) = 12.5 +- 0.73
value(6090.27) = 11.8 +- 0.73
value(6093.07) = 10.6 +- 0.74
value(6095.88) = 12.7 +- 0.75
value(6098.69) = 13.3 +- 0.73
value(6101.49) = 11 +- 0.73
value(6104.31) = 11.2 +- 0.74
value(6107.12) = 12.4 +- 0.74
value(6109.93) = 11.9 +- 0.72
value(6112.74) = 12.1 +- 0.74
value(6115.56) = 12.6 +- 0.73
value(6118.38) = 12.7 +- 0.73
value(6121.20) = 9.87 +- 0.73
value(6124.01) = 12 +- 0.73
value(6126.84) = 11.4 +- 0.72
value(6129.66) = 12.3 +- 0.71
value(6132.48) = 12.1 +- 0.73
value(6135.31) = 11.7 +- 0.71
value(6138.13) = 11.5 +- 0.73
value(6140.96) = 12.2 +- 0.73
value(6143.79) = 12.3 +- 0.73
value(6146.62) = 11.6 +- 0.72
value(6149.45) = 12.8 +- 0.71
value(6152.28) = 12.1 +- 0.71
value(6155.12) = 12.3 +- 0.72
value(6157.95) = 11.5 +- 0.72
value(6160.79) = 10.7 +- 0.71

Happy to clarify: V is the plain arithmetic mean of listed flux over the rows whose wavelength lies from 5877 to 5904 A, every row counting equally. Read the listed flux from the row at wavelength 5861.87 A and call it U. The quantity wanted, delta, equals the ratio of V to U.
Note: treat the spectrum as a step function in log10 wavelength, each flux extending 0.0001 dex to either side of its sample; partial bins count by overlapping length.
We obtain 0.94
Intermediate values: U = 12.2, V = 11.49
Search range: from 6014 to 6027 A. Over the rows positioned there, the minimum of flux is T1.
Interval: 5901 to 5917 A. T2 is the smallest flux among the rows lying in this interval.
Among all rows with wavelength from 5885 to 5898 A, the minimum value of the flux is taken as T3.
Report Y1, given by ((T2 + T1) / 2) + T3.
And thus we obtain 19.9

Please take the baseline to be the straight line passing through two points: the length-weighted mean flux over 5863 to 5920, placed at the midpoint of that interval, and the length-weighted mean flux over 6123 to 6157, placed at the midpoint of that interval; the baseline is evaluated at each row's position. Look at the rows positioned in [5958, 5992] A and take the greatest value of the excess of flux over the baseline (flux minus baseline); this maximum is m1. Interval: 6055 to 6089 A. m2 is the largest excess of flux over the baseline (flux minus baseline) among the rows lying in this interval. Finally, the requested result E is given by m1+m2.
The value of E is 3.8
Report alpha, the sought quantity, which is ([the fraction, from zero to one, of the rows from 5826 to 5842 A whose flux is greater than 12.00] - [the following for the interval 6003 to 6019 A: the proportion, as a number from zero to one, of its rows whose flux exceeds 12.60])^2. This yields 0.44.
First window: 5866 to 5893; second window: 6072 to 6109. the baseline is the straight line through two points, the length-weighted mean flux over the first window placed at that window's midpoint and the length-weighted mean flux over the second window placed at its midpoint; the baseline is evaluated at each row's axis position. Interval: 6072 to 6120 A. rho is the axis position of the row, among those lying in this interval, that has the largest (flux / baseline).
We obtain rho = 6084.66 A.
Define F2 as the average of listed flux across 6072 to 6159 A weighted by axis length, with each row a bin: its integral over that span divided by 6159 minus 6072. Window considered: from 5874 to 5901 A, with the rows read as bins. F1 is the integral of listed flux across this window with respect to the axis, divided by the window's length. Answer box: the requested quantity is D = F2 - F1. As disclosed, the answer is 0.7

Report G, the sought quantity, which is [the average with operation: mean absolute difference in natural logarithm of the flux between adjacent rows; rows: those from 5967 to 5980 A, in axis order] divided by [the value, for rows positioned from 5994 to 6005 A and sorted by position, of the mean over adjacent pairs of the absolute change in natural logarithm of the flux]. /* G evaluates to 0.65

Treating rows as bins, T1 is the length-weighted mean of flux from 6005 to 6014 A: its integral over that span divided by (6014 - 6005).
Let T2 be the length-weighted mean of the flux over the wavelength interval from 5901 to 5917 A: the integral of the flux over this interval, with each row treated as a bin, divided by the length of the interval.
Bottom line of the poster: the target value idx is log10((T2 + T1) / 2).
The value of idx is 1.09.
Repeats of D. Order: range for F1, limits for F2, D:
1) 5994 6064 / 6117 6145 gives -0.5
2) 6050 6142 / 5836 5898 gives -0.3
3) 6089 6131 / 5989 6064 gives 0.4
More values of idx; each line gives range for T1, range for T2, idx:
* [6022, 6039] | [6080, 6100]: 1.08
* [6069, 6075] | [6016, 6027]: 1.08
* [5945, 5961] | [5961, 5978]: 1.09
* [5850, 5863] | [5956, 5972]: 1.09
